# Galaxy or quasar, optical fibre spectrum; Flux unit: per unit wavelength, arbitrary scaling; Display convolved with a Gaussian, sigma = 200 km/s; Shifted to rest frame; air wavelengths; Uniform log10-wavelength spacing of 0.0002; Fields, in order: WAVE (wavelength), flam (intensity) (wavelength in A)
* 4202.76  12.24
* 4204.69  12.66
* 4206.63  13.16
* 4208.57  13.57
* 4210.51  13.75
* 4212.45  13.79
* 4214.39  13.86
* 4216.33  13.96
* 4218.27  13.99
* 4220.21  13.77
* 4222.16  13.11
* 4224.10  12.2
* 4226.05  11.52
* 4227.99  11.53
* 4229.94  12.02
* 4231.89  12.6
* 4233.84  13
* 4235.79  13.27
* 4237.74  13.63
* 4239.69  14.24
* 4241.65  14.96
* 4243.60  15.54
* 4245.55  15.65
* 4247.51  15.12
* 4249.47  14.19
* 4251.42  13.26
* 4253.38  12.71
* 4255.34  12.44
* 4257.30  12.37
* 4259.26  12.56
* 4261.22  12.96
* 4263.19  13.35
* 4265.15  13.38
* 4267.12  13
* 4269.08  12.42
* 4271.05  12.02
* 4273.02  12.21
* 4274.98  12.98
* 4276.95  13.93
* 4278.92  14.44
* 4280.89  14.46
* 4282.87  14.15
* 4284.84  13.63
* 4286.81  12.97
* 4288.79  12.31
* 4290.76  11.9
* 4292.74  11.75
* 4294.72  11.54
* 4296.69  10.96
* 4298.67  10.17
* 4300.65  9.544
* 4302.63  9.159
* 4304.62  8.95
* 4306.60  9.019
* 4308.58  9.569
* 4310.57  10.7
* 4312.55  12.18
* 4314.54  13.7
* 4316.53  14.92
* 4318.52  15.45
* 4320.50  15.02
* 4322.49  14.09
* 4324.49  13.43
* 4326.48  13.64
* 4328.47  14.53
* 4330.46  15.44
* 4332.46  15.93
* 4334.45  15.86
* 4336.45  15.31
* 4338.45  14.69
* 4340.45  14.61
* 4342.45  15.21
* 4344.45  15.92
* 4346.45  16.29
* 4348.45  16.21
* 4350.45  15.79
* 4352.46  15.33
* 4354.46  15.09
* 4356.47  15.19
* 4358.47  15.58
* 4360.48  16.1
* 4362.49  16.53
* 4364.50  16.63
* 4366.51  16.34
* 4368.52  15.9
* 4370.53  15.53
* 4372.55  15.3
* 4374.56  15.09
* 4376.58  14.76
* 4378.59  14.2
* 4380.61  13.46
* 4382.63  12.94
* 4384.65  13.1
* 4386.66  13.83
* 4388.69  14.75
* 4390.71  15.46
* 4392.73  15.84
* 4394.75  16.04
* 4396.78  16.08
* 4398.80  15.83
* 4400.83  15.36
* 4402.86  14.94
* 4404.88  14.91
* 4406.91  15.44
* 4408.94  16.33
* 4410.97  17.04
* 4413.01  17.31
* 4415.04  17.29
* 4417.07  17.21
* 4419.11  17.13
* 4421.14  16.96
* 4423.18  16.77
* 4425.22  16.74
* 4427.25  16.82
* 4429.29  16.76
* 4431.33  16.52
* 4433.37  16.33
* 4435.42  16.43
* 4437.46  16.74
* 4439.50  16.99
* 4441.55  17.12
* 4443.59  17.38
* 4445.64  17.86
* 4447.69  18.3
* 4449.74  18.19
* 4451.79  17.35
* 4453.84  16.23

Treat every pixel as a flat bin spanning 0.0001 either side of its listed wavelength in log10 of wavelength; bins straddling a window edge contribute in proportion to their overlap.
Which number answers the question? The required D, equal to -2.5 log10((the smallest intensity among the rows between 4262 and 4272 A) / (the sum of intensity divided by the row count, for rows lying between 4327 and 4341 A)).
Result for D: 0.25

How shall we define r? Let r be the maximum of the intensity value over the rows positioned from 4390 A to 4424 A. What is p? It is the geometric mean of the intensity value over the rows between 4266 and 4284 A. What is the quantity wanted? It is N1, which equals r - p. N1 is 4.1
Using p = 13.3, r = 17.31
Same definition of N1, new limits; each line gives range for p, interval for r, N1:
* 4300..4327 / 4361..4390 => 4.8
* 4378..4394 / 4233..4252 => 1.5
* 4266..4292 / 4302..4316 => 0.6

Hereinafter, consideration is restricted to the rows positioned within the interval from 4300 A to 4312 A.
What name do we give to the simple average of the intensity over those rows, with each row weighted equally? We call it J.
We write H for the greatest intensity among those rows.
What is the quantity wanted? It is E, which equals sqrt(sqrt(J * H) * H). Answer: 10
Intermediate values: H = 10.7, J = 9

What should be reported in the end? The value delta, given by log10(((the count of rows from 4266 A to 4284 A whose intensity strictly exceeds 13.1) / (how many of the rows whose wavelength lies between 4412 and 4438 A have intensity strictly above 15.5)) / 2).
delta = -0.81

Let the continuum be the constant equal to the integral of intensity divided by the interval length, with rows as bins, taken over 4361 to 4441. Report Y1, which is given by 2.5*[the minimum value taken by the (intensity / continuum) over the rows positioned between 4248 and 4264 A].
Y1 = 2.0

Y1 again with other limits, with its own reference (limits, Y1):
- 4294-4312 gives 1.4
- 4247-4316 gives 1.4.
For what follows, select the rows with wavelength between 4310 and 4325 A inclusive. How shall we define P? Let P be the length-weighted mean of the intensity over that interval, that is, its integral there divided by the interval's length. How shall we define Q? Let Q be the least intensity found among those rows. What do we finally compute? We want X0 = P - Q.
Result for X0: 3.1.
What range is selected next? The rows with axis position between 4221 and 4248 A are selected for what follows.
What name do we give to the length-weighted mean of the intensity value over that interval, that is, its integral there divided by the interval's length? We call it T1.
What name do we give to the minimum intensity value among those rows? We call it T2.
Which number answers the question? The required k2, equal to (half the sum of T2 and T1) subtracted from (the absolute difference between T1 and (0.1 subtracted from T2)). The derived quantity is -10.5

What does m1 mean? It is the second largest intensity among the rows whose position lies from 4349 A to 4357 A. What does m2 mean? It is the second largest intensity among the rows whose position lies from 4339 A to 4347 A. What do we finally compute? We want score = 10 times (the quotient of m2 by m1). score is 10.4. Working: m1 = 15.33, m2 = 15.92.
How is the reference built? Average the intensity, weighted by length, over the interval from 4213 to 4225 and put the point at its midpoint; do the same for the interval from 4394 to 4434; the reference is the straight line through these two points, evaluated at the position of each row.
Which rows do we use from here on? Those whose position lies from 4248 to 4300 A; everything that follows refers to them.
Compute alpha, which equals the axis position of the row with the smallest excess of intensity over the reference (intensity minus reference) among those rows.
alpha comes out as 4298.67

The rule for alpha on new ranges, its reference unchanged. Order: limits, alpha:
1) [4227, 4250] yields 4227.99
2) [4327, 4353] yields 4340.45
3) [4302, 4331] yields 4304.62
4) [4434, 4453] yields 4435.42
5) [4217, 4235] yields 4227.99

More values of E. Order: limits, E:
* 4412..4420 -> 17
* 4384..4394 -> 16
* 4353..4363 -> 16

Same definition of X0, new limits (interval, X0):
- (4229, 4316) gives 3.7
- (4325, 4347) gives 1.5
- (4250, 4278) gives 0.8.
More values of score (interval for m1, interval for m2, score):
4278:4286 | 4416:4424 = 11.9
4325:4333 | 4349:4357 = 9.9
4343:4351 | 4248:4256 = 8.2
